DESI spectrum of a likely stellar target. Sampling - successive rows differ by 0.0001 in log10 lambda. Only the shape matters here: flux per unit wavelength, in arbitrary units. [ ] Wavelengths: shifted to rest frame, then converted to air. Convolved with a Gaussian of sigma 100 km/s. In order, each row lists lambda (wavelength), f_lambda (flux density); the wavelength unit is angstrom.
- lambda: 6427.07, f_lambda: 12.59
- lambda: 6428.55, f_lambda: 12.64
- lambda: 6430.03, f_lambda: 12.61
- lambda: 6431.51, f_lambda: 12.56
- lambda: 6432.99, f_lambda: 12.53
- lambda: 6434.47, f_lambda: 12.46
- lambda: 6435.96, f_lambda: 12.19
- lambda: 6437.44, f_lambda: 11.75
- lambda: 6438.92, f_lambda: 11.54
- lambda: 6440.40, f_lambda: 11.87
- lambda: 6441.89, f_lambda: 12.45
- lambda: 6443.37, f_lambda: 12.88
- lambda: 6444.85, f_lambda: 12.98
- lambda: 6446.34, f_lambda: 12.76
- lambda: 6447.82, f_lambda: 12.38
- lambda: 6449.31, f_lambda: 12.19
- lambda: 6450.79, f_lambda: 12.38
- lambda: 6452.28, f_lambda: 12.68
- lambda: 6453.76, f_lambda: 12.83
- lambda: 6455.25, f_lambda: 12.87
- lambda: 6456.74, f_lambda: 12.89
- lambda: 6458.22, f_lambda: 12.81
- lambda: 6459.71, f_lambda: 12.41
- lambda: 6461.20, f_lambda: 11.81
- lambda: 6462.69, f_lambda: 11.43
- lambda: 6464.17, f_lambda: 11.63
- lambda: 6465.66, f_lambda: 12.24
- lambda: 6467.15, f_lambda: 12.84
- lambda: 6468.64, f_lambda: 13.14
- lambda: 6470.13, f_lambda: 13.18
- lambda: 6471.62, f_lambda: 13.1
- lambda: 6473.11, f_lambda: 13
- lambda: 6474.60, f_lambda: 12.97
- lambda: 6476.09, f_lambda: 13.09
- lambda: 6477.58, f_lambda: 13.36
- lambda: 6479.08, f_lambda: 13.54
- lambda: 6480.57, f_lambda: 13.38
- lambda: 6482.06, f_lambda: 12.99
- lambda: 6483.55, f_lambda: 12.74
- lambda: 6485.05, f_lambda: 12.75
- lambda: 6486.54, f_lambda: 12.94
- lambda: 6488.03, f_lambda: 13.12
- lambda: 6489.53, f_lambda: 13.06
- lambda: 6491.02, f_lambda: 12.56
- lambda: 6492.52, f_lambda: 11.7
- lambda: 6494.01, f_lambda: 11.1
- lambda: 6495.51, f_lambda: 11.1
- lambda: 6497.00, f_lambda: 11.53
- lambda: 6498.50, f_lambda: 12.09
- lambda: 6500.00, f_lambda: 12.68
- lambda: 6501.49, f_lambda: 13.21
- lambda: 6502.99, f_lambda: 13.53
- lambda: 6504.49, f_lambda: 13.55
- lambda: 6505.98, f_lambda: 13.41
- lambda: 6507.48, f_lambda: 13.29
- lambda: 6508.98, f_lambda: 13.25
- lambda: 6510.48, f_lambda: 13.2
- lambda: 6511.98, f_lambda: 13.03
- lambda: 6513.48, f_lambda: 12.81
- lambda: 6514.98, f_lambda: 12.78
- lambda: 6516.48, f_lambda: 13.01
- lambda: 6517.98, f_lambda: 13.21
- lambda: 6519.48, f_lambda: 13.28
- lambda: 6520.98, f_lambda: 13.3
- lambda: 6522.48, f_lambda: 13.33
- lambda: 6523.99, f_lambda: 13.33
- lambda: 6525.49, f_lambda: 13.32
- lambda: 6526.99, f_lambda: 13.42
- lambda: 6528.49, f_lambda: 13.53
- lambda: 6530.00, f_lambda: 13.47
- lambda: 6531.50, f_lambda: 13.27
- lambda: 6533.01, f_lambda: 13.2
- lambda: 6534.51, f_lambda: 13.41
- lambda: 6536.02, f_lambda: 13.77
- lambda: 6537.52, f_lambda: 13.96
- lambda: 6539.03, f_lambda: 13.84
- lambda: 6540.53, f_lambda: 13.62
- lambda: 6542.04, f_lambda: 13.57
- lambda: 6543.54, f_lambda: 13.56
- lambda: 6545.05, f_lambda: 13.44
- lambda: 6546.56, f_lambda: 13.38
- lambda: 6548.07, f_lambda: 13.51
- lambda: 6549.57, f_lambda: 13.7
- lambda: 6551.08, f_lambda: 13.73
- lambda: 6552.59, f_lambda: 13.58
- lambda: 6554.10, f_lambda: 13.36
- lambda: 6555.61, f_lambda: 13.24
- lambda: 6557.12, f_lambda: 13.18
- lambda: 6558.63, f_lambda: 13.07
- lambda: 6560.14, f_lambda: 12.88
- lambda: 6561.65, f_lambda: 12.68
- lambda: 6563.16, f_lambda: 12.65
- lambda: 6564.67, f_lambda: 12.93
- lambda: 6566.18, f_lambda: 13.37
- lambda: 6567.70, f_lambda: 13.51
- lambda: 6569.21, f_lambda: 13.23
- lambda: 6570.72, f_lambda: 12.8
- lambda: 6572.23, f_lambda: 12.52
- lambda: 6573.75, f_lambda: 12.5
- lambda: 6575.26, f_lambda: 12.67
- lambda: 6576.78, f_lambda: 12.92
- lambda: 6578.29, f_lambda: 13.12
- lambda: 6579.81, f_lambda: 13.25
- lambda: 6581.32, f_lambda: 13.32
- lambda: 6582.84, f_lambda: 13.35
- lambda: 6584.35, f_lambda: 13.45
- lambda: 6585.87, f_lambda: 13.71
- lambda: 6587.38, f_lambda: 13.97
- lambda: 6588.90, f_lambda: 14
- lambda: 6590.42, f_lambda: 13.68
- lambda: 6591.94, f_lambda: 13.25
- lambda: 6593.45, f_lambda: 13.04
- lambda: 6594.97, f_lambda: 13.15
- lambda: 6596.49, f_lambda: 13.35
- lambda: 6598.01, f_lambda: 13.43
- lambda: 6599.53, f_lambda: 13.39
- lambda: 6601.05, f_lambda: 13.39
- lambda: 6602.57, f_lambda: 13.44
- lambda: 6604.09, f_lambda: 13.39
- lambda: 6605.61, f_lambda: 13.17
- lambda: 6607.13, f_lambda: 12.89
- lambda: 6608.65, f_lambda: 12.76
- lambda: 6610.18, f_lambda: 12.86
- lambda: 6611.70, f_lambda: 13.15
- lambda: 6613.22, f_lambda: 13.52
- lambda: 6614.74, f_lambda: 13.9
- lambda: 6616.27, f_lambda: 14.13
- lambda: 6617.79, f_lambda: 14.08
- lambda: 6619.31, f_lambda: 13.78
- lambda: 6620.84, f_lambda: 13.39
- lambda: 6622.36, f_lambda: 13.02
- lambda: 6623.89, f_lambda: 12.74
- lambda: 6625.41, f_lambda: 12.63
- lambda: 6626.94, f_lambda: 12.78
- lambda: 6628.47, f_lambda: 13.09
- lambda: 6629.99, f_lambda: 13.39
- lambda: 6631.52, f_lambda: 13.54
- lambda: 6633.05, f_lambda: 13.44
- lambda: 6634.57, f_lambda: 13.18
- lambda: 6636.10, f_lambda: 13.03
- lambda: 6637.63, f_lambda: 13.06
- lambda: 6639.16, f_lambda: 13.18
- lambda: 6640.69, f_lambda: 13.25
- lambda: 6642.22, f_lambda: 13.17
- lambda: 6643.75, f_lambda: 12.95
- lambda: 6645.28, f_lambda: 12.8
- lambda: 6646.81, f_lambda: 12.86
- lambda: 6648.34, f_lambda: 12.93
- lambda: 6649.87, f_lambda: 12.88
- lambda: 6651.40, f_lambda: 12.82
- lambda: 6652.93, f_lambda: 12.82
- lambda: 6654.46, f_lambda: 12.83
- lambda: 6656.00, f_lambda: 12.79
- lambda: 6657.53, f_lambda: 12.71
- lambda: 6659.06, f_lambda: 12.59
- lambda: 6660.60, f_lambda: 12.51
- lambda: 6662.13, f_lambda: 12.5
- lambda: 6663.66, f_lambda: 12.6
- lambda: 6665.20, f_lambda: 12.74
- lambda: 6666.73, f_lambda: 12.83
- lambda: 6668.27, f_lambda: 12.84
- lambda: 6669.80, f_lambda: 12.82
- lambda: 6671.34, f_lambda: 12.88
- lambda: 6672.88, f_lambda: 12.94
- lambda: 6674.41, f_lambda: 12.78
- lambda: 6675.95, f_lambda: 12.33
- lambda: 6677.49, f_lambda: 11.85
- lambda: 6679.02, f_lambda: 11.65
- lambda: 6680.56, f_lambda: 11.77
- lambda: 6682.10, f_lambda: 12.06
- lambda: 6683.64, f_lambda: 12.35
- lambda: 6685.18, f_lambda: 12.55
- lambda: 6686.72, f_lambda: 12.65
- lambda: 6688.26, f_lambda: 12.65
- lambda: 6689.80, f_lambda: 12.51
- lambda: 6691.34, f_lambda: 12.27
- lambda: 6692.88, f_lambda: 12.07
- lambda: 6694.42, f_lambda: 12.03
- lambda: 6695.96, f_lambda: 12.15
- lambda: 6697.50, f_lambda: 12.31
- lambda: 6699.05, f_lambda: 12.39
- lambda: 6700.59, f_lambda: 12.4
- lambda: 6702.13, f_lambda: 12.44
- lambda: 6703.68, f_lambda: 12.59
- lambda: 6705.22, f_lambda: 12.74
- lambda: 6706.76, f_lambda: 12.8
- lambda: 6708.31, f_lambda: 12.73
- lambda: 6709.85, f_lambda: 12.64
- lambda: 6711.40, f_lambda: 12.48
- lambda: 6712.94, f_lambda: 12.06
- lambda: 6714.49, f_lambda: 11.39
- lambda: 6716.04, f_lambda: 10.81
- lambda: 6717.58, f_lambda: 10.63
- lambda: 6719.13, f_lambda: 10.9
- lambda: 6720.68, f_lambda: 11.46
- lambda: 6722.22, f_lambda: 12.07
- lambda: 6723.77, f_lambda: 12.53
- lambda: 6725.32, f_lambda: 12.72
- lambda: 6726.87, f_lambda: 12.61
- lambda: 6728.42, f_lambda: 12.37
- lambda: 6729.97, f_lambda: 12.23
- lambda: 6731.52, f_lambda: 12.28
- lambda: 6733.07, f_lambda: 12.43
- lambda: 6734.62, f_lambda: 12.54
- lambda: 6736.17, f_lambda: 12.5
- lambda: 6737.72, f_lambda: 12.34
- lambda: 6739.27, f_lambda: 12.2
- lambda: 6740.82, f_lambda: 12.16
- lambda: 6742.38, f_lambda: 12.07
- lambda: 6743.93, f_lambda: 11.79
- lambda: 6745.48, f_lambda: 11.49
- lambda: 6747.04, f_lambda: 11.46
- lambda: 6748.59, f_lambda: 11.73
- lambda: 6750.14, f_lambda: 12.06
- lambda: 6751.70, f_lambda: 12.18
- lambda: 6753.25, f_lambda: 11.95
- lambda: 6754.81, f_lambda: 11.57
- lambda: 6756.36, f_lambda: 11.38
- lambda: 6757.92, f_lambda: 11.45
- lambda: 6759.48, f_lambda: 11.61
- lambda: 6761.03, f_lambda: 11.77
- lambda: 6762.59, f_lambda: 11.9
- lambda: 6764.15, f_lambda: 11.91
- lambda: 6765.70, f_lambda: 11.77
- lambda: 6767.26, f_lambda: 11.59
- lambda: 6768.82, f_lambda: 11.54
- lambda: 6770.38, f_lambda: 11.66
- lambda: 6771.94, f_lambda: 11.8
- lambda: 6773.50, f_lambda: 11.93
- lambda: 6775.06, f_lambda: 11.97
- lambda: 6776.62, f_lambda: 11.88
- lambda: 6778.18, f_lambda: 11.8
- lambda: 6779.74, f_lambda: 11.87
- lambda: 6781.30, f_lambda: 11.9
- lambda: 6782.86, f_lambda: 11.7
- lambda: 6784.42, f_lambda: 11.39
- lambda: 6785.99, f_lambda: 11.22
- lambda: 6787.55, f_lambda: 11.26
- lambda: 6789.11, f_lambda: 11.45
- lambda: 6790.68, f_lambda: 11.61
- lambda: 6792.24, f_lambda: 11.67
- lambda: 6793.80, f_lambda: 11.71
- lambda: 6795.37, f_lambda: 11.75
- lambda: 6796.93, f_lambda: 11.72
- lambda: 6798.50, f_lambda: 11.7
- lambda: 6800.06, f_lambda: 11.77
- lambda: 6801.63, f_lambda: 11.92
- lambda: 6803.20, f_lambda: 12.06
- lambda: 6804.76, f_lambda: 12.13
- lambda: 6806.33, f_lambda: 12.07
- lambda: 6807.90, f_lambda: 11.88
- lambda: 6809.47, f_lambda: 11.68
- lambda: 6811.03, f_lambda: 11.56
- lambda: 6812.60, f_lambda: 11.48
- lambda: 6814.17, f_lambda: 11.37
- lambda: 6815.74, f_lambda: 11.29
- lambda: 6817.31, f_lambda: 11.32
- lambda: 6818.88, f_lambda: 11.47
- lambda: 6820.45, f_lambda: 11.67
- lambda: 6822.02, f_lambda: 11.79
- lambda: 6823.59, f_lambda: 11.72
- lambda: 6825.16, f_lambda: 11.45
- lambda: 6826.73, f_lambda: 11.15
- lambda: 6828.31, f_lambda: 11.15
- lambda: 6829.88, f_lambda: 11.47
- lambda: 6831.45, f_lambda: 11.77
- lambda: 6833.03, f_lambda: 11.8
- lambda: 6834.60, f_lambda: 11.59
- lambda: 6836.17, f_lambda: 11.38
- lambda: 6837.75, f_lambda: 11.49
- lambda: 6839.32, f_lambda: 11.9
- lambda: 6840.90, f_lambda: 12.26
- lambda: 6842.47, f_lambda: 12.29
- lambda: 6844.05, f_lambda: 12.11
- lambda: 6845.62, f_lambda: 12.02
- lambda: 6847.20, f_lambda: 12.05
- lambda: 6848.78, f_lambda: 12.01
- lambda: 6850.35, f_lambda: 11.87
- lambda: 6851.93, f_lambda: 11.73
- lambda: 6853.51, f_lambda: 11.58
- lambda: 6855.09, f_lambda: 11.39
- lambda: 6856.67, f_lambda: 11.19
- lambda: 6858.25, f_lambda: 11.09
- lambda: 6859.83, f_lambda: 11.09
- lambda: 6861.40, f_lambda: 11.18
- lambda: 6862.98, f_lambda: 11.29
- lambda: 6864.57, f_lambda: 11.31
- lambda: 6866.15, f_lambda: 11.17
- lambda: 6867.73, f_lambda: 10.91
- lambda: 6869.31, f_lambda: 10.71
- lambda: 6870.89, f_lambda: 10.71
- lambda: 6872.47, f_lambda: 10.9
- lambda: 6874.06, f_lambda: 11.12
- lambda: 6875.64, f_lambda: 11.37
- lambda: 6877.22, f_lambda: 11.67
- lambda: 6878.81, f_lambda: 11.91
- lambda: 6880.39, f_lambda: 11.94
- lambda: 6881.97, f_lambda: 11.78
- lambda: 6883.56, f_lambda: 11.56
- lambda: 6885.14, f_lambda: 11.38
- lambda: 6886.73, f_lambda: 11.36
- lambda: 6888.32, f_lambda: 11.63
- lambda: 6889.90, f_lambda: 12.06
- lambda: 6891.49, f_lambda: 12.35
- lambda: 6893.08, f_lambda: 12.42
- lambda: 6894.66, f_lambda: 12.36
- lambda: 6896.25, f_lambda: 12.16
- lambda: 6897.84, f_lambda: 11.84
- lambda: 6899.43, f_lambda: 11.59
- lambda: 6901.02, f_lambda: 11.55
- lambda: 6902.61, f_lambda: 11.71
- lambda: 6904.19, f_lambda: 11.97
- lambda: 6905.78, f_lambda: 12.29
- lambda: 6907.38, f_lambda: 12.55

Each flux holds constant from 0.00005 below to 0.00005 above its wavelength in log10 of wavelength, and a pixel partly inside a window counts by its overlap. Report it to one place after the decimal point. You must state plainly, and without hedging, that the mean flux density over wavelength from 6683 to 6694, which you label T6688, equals 12.4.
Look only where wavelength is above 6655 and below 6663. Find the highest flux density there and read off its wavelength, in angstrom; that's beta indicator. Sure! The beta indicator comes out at 6656.00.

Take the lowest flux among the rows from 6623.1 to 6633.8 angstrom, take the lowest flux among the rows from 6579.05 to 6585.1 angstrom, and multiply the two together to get 167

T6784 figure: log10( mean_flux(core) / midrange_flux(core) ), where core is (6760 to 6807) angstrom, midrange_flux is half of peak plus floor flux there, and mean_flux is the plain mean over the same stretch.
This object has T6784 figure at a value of 0.0027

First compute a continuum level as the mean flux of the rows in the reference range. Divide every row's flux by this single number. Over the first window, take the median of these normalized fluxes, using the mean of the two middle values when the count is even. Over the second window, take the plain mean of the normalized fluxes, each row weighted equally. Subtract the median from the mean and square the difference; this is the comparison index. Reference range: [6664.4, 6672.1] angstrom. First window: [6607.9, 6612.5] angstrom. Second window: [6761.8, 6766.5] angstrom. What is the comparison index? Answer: 0.0061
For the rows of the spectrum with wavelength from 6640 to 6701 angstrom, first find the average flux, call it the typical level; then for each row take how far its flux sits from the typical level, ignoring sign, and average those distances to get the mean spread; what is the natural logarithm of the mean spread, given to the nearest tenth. -1.2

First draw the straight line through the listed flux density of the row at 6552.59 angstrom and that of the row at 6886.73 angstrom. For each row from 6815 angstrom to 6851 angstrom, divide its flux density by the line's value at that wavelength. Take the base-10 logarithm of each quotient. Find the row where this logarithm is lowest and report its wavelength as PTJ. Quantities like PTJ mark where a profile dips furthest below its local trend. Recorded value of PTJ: 6826.73 angstrom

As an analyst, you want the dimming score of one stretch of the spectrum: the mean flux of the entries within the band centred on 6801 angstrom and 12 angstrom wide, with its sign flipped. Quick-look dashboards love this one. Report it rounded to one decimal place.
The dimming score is -11.9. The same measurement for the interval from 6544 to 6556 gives -13.5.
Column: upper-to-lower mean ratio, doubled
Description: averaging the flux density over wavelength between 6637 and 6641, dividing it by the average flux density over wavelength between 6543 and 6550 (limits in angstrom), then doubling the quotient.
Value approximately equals 1.95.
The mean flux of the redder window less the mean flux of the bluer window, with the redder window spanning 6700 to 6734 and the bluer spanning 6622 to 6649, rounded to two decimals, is -0.91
